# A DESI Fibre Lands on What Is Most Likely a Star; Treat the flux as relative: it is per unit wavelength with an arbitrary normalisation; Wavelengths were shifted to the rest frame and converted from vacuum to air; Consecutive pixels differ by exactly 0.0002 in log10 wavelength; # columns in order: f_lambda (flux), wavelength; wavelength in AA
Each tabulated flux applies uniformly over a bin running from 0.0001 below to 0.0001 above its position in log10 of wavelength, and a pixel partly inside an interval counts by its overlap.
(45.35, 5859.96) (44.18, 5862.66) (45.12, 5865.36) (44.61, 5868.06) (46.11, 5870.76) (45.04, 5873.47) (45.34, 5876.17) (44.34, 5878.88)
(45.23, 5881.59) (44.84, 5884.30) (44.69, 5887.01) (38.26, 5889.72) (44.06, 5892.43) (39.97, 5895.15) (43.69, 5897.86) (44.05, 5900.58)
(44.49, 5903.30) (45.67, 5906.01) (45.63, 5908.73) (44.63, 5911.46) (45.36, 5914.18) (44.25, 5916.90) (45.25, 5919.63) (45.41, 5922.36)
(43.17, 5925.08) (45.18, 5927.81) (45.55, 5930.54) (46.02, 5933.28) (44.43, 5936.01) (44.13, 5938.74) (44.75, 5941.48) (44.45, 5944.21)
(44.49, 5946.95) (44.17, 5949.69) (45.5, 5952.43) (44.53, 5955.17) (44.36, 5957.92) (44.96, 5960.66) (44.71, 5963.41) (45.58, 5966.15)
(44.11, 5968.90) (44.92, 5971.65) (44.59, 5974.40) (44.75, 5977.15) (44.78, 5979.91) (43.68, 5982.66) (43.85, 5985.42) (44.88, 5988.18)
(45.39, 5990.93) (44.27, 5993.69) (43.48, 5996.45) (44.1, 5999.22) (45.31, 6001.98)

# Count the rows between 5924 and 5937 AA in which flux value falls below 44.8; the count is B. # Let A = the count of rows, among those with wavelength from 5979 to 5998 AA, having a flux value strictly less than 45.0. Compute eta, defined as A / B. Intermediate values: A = 6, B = 2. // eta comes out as 3.0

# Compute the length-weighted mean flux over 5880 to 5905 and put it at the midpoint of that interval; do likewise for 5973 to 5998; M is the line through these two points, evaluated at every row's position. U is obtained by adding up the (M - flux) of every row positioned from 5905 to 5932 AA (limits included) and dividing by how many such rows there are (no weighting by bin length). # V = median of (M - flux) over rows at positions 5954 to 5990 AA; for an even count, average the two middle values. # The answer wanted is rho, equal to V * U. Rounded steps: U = -1.4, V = -0.45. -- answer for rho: 0.6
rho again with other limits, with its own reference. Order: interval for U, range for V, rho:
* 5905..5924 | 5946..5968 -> 0.9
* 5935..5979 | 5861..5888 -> 1.1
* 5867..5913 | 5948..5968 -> 0.5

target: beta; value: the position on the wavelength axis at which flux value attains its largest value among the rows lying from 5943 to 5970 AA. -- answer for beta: 5966.15 AA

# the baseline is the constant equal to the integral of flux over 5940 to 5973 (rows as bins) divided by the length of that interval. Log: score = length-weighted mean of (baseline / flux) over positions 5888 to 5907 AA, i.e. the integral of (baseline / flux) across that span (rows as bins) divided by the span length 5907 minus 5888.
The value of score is 1.05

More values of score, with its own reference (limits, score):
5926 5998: 1.00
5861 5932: 1.01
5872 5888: 0.99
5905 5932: 0.99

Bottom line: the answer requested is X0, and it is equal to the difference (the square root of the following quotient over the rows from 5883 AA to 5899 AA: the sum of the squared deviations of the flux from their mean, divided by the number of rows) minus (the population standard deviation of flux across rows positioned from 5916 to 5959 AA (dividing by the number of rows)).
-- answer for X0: 2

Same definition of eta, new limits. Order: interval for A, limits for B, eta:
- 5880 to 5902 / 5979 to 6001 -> 1.2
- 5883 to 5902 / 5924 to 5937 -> 3.5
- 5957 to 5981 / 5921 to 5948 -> 1.3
